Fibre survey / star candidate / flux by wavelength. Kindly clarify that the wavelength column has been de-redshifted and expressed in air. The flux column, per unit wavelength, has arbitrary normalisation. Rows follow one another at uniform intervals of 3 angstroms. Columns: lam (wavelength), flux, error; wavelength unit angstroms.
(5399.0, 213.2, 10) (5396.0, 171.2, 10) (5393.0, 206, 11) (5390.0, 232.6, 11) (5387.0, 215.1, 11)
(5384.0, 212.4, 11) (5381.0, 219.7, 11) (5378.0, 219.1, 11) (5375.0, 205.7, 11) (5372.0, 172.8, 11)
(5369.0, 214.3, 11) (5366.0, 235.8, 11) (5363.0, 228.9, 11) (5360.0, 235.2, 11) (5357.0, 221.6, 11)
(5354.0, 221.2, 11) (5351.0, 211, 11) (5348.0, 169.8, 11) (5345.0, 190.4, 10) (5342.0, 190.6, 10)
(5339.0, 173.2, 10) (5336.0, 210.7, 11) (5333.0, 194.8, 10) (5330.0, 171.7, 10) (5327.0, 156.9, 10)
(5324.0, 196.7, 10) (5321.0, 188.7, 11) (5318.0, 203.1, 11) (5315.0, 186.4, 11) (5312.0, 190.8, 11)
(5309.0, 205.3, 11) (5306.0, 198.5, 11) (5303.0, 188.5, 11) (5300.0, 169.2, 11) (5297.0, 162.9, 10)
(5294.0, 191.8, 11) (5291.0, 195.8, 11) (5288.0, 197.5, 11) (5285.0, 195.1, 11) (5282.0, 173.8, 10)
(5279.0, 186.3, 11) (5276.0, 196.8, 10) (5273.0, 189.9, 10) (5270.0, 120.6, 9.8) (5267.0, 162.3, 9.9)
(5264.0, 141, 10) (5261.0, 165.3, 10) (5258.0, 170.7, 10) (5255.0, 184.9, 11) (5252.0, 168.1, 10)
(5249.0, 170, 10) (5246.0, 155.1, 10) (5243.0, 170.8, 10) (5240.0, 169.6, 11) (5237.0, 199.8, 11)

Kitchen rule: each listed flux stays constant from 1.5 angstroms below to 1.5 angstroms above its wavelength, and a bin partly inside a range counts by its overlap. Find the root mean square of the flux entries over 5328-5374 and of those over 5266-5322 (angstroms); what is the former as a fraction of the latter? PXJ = 1.10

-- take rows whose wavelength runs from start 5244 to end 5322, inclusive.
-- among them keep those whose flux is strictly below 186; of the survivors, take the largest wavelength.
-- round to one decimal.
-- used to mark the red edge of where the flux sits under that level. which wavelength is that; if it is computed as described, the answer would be 5300.0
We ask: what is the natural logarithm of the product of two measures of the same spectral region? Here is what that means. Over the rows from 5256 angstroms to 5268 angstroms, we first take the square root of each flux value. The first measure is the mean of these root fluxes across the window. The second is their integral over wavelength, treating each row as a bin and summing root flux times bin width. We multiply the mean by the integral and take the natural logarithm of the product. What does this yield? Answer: 7.56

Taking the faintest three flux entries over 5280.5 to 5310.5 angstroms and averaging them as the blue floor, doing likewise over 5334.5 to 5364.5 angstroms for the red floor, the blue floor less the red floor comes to -9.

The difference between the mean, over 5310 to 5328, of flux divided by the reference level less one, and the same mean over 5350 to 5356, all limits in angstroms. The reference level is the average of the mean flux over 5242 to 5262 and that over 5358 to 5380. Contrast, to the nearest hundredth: -0.15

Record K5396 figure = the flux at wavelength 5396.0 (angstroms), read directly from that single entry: 171.2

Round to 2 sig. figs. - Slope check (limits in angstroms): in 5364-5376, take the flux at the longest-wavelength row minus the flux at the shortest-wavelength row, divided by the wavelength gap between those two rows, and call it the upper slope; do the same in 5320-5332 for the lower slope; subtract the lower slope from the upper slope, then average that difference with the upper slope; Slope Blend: -2.4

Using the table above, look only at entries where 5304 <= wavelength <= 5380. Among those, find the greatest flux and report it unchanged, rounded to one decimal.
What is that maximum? 235.8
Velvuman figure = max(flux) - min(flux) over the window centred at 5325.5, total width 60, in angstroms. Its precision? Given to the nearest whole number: 64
